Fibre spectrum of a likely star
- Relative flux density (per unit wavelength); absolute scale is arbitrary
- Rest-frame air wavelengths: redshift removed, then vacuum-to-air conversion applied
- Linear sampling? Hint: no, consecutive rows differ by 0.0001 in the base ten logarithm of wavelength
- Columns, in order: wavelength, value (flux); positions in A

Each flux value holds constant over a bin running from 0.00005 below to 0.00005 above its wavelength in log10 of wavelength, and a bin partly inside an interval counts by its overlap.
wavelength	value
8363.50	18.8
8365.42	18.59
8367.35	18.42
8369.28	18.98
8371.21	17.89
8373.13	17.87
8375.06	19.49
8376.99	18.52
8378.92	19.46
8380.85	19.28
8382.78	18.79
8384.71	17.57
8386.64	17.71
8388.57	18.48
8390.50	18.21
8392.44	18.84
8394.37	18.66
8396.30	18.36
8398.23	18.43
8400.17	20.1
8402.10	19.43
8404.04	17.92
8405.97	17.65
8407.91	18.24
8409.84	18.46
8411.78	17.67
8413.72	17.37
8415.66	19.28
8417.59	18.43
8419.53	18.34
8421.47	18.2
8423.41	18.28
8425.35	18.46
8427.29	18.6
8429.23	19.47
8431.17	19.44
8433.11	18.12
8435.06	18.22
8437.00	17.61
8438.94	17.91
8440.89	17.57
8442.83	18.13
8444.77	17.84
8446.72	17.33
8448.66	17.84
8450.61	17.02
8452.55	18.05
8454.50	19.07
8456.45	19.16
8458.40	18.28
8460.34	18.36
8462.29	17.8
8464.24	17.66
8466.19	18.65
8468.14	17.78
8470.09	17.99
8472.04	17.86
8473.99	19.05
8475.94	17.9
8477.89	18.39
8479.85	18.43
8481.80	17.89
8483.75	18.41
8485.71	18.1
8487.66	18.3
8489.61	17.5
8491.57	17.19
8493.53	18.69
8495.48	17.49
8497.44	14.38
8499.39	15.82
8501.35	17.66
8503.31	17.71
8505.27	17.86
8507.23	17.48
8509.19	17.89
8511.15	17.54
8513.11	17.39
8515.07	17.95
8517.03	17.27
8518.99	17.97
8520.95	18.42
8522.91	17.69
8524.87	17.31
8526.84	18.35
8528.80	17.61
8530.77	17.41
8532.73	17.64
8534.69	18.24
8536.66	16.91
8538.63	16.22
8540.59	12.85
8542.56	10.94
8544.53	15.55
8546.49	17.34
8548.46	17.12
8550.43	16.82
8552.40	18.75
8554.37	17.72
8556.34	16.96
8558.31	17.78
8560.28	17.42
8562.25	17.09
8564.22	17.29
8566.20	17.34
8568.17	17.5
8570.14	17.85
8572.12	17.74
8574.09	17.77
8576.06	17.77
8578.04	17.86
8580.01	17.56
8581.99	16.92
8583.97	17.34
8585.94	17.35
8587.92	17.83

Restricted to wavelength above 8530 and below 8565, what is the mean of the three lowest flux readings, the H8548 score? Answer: 13.1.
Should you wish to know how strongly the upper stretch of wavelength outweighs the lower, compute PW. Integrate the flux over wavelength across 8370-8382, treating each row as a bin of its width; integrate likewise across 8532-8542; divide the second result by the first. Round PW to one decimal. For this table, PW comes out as 0.7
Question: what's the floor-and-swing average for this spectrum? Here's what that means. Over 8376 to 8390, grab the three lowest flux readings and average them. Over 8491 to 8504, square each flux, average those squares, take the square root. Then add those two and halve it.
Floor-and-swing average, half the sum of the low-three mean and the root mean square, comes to 17.5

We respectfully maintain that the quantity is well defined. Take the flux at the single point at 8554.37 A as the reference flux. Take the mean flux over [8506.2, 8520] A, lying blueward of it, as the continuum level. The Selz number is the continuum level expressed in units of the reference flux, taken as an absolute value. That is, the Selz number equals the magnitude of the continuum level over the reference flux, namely 1.00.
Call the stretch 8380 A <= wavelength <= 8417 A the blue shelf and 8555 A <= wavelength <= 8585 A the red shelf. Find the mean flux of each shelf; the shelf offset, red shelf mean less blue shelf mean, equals -1.0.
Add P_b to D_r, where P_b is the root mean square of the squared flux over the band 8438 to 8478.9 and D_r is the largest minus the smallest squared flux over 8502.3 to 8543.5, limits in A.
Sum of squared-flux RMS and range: 547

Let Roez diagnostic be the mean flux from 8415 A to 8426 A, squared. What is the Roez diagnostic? 342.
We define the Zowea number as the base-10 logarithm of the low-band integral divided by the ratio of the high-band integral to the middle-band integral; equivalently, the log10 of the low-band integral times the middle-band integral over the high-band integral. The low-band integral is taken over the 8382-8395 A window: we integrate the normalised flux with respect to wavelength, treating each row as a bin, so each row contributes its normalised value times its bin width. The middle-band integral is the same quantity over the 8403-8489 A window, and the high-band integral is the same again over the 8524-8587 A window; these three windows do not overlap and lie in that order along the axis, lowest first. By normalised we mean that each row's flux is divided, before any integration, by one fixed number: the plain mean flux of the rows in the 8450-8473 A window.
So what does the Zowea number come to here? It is 1.3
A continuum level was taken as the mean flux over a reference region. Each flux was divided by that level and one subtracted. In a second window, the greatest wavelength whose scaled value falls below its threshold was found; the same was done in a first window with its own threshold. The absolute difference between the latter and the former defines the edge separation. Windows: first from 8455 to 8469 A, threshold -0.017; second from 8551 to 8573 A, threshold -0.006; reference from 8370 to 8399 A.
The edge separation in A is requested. 104.0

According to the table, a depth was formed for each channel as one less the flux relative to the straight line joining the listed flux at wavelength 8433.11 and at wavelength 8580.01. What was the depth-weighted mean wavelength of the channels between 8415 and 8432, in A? 8425.3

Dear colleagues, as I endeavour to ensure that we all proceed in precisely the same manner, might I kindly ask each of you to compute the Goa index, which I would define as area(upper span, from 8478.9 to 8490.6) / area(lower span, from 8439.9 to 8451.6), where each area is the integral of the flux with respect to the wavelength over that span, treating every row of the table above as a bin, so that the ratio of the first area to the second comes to 1.03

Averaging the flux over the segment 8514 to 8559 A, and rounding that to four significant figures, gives 16.99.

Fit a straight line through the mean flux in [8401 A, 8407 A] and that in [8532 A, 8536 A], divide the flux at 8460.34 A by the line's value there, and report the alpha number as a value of 1.01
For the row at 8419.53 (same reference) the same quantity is 1.00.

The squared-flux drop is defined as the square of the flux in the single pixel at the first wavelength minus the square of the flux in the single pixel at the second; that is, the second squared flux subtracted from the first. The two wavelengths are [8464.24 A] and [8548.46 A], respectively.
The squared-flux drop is 19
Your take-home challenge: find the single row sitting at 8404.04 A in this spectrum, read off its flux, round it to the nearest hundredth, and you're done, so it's 17.92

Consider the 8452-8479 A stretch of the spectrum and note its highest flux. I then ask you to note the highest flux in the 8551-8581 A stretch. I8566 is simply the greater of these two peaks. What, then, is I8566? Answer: 19.2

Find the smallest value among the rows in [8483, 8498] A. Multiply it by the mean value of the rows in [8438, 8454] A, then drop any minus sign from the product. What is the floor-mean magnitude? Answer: 255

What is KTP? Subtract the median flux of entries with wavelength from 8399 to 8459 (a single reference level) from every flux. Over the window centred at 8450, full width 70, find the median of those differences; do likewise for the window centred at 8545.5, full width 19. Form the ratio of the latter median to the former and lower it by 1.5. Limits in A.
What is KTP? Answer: 134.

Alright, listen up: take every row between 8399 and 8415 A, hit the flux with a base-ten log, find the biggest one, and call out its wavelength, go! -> 8400.17 A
